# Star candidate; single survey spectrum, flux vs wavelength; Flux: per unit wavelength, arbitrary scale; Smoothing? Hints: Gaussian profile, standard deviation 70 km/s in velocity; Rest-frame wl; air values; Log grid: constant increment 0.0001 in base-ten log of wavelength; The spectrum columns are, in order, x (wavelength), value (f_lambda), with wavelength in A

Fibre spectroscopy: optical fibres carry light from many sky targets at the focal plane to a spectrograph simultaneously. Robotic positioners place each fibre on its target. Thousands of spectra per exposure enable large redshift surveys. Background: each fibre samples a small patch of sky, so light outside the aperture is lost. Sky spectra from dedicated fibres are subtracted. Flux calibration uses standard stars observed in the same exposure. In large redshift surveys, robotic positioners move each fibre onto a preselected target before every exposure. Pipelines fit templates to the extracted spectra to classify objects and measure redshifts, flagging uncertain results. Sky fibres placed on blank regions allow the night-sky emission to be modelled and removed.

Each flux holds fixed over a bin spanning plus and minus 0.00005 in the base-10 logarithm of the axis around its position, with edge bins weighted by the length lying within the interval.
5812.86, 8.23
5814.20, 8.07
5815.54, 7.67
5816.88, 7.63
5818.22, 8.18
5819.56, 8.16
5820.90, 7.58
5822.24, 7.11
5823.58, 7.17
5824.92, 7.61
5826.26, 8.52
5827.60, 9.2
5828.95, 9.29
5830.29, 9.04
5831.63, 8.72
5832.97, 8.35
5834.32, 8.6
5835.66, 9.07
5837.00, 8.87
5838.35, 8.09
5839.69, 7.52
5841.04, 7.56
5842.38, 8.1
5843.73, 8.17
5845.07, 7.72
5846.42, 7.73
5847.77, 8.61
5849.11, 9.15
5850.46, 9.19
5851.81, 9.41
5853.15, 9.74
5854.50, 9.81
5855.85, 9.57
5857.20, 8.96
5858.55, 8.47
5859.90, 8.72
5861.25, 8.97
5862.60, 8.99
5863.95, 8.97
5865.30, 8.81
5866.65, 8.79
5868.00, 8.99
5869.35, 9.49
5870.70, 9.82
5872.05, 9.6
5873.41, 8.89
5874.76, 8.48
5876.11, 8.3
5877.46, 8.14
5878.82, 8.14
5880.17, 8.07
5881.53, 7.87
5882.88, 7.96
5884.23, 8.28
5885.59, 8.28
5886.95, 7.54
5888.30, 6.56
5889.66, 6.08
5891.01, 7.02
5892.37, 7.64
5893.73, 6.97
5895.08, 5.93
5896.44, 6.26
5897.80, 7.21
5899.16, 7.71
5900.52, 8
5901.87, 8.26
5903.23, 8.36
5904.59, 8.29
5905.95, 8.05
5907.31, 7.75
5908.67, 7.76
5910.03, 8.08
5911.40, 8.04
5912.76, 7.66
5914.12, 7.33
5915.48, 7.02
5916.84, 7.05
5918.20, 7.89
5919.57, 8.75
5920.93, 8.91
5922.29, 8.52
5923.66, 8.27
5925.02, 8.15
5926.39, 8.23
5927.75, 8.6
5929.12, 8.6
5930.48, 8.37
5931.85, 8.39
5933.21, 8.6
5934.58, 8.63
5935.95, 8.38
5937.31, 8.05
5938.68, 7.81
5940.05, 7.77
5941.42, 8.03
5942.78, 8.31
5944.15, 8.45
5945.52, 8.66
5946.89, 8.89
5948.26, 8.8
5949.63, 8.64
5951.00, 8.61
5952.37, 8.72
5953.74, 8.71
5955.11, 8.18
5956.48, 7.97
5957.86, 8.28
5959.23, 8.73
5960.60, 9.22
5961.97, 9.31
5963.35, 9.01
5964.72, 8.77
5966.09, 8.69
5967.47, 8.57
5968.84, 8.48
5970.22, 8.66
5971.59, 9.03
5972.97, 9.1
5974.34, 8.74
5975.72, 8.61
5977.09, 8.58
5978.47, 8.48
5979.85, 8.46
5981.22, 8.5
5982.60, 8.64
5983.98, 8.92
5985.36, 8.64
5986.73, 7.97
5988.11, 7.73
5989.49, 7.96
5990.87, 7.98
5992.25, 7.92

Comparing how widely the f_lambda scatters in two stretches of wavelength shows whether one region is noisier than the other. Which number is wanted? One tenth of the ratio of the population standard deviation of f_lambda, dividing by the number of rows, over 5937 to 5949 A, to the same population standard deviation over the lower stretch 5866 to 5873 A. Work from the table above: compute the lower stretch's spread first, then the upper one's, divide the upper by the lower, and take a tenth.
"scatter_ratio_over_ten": 0.10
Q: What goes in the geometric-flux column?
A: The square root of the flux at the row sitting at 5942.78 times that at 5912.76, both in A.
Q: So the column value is 7.98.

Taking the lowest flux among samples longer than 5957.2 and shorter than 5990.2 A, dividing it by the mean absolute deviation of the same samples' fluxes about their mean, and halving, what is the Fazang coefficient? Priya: 14.1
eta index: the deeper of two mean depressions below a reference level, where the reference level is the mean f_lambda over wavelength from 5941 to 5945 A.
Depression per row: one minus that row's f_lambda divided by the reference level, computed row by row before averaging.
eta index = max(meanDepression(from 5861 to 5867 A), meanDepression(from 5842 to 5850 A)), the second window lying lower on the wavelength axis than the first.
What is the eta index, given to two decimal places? 0.00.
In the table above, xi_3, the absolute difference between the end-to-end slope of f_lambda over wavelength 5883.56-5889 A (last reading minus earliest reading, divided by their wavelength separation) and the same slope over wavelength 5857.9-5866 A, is 0.47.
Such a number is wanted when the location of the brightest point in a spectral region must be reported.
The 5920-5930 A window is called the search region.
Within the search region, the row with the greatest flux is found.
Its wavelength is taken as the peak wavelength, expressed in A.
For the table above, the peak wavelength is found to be 5920.93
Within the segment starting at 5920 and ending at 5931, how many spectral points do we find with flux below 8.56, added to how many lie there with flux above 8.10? 13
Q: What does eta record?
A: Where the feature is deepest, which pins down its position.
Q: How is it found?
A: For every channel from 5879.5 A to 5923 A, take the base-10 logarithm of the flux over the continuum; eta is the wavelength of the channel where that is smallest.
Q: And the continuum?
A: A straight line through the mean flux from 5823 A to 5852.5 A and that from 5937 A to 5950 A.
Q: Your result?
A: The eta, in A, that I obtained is 5895.08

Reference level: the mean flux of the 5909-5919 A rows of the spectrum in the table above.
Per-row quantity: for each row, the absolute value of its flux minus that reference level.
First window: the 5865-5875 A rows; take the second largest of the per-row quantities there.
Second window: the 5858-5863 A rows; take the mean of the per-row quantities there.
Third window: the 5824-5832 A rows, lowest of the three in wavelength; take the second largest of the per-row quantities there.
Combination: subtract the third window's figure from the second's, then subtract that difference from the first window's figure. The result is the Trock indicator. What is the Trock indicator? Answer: 2.4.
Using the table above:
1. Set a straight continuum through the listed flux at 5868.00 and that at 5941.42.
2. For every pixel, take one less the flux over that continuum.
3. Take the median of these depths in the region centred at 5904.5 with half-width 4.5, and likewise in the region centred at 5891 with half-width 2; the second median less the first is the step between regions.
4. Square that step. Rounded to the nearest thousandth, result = 0.020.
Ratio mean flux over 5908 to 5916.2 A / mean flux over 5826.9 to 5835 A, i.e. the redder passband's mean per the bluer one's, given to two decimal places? 0.86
